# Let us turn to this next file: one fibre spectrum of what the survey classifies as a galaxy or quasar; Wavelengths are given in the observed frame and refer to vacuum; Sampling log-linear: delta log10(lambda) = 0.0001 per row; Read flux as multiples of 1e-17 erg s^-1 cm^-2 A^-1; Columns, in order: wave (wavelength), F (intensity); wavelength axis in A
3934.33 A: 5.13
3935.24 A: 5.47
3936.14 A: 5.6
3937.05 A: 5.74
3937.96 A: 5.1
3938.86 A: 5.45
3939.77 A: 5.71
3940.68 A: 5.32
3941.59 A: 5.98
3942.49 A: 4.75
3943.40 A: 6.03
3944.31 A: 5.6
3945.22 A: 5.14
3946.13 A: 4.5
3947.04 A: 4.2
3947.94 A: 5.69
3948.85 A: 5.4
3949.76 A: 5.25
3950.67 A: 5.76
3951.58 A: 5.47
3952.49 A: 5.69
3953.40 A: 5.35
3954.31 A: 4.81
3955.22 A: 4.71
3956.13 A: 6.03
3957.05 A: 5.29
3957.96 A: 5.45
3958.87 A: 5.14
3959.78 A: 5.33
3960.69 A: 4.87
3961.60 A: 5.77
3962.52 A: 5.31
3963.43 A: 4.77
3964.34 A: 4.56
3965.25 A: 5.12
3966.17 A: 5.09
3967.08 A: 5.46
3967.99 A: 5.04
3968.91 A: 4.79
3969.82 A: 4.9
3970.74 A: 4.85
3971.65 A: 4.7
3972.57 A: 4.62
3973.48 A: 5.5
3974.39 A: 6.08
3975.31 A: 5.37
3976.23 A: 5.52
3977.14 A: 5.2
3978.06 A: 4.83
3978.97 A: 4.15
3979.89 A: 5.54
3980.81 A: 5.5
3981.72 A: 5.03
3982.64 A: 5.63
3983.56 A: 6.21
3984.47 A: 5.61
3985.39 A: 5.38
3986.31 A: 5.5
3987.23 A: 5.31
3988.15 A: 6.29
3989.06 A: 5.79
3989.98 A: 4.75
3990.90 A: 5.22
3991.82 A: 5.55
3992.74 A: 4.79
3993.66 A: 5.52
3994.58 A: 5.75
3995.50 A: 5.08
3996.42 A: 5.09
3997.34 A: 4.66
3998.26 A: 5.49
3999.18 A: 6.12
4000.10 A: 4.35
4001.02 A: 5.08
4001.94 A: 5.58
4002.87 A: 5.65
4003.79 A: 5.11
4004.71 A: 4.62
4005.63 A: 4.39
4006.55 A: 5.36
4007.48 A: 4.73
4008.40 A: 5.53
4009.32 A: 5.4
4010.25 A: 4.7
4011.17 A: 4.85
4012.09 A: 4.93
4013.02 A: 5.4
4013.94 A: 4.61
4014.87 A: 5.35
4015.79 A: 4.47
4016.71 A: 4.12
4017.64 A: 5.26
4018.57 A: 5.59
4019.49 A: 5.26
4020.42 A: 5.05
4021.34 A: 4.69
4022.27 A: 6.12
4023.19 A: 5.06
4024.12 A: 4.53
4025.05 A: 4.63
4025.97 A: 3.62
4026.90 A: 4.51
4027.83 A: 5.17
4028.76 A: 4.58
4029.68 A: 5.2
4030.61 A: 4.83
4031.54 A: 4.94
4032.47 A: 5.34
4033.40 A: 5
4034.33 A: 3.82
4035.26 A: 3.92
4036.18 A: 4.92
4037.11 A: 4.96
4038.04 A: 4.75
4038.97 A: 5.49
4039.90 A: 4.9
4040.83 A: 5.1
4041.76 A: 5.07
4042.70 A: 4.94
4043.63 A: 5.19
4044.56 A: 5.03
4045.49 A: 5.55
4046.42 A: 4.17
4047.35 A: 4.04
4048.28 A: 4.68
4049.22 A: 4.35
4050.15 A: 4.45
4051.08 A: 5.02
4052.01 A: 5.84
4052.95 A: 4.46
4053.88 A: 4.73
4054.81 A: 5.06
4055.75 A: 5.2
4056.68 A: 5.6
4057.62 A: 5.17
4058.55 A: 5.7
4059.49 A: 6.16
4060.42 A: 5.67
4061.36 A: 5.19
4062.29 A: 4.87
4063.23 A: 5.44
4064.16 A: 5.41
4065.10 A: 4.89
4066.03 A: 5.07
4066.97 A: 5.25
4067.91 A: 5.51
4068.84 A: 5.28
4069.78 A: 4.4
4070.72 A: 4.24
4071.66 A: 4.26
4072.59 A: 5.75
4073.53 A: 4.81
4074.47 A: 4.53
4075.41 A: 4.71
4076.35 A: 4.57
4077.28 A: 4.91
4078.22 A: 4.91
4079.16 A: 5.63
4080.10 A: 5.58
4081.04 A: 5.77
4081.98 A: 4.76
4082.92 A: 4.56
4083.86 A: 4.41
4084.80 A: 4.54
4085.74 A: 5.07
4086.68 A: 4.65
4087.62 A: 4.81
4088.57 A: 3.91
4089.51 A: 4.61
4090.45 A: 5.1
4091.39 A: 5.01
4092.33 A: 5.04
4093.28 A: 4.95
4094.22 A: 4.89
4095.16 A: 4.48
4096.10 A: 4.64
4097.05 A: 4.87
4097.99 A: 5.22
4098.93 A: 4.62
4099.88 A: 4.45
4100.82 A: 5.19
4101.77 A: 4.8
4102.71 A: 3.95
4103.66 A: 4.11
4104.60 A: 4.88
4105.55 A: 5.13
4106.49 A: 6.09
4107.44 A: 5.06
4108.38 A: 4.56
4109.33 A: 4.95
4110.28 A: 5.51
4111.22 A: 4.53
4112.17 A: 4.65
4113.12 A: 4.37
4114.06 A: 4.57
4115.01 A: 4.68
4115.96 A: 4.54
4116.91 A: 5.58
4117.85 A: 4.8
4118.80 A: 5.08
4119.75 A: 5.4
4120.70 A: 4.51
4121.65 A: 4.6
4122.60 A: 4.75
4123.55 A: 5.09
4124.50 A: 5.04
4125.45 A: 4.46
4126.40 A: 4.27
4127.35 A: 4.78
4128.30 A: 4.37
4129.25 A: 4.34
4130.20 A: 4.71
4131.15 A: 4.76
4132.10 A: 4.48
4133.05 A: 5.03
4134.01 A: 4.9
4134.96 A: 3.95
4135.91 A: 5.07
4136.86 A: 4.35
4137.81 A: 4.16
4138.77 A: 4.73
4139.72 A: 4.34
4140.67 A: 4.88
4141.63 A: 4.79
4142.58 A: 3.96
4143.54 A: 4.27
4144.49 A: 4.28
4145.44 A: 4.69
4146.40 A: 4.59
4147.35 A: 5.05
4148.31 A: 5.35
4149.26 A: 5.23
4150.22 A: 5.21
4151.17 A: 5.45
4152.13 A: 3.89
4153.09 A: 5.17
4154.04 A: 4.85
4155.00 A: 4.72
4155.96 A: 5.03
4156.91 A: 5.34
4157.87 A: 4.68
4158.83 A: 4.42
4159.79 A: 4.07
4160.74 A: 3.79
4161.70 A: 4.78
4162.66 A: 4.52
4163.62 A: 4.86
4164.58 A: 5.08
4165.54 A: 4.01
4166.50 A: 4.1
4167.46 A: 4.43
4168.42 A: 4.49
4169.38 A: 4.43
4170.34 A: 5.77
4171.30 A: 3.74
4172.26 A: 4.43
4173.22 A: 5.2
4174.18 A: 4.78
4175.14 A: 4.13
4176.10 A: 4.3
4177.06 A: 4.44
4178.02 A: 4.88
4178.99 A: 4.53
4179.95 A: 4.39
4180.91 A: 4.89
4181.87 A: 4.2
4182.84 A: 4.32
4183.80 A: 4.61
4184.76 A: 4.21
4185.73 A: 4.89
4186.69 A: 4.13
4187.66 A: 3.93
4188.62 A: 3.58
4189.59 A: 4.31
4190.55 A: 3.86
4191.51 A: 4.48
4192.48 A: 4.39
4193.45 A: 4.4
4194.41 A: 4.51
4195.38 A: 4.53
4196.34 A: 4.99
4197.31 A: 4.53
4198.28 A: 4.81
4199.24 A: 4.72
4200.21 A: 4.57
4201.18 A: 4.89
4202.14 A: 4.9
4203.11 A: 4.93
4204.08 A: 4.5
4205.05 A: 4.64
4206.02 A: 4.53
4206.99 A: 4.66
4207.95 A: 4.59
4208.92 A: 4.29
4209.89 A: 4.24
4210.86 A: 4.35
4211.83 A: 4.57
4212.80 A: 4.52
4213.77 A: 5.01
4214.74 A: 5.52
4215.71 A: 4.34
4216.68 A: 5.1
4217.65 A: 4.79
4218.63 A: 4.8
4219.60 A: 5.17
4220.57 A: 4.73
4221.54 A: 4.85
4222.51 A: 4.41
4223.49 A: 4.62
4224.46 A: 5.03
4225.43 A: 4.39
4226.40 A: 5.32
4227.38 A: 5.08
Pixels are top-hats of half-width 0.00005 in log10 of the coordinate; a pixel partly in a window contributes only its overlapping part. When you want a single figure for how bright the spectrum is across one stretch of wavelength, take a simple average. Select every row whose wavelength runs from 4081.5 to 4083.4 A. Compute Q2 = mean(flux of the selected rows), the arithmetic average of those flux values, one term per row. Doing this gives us 4.7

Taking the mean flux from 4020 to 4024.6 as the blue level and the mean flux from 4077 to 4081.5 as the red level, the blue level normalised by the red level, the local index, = 0.95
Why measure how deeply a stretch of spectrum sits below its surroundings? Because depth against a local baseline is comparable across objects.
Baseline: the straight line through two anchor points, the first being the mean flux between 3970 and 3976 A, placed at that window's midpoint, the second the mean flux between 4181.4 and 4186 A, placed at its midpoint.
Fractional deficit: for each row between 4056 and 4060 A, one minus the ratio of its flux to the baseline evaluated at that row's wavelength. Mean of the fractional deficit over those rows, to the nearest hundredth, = -0.16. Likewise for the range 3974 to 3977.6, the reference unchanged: -0.07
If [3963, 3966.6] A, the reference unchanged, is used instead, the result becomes 0.06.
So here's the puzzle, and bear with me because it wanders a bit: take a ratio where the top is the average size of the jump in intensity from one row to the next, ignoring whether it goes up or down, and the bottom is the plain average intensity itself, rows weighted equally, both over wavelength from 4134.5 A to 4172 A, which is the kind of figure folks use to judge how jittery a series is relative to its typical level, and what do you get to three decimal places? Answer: 0.106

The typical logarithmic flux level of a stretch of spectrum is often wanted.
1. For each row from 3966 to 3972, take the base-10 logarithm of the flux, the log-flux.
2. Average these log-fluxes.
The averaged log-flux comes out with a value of 0.70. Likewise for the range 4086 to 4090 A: 0.65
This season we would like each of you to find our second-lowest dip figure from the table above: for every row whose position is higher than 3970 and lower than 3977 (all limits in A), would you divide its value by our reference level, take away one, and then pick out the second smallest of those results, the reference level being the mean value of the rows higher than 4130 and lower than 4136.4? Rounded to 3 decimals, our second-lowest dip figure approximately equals 0.000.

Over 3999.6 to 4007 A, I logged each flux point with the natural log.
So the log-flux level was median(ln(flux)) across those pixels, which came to 1.63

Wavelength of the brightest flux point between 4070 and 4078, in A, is 4072.59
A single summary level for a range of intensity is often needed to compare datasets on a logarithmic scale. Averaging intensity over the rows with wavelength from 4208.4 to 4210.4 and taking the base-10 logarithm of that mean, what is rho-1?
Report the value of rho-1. 0.630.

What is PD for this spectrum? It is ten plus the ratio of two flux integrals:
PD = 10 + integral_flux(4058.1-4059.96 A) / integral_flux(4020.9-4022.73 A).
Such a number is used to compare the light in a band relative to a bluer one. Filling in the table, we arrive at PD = 11.11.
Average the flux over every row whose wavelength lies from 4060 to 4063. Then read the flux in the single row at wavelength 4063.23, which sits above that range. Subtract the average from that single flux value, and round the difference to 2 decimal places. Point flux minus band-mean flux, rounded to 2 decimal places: 0.20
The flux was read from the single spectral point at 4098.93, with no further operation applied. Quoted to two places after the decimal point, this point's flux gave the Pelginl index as 4.62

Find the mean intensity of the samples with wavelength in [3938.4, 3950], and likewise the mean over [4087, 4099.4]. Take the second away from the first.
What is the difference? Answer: 0.5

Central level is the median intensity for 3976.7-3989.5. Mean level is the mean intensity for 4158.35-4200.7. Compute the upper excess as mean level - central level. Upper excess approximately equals -1.04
